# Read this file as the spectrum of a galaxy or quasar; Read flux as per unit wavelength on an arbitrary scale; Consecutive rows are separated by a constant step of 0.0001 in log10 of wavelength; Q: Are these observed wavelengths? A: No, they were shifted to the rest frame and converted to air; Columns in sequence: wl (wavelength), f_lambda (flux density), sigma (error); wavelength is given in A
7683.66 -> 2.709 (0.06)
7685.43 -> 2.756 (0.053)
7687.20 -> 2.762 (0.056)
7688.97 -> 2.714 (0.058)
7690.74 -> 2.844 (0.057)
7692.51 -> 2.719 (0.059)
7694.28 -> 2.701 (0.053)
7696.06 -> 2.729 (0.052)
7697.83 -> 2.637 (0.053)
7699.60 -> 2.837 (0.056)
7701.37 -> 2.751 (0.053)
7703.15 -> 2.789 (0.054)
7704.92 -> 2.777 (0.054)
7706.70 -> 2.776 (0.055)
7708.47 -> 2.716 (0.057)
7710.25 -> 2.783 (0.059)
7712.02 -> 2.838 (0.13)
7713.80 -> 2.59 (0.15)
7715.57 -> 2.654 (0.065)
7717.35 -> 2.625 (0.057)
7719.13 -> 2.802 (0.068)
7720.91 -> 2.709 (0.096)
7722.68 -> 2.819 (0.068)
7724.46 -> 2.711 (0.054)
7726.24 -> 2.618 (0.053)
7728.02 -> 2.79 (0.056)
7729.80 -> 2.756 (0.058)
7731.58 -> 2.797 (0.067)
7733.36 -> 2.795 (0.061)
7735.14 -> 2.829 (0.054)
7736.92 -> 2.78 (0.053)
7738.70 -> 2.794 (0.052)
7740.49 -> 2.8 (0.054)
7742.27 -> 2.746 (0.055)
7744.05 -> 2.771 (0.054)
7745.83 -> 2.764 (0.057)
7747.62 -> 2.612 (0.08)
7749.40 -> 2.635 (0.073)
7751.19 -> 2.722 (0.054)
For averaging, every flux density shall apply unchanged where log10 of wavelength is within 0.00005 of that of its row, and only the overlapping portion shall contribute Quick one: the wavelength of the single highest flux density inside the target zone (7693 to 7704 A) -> 7699.60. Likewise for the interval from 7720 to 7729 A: 7722.68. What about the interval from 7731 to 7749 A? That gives 7735.14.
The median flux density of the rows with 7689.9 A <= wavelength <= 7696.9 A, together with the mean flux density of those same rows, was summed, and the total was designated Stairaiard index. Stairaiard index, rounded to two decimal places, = 5.47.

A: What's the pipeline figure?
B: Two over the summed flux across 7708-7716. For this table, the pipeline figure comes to 0.147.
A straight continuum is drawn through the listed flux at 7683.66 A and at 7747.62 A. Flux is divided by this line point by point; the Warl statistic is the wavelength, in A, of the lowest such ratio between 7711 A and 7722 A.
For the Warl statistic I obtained 7713.80 A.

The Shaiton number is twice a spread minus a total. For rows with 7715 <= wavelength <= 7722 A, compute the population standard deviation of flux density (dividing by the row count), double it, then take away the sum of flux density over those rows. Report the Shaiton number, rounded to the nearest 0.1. -10.7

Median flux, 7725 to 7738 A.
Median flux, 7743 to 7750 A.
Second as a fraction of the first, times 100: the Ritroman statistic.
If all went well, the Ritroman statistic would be 96.8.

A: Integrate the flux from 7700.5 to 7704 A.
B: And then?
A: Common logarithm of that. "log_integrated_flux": 0.99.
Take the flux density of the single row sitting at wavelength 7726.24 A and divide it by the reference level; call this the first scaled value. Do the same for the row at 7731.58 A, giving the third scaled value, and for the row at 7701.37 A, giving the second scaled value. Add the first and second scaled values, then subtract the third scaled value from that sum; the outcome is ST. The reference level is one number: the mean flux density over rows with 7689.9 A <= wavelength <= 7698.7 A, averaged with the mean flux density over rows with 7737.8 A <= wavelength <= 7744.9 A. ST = 0.935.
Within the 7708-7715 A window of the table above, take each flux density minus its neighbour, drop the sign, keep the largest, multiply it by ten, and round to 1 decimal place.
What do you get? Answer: 2.5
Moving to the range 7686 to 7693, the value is 1.3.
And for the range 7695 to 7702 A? 2.0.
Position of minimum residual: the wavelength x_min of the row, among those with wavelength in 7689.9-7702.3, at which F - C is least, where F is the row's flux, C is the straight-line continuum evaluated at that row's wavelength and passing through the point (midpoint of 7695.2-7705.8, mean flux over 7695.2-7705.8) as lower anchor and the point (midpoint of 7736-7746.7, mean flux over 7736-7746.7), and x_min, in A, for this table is 7697.83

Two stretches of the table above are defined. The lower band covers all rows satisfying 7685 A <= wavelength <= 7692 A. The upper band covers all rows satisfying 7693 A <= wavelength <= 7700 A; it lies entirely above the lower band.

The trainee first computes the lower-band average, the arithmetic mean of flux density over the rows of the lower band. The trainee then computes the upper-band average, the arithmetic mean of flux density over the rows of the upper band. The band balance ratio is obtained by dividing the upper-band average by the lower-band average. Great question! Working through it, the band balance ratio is 0.98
